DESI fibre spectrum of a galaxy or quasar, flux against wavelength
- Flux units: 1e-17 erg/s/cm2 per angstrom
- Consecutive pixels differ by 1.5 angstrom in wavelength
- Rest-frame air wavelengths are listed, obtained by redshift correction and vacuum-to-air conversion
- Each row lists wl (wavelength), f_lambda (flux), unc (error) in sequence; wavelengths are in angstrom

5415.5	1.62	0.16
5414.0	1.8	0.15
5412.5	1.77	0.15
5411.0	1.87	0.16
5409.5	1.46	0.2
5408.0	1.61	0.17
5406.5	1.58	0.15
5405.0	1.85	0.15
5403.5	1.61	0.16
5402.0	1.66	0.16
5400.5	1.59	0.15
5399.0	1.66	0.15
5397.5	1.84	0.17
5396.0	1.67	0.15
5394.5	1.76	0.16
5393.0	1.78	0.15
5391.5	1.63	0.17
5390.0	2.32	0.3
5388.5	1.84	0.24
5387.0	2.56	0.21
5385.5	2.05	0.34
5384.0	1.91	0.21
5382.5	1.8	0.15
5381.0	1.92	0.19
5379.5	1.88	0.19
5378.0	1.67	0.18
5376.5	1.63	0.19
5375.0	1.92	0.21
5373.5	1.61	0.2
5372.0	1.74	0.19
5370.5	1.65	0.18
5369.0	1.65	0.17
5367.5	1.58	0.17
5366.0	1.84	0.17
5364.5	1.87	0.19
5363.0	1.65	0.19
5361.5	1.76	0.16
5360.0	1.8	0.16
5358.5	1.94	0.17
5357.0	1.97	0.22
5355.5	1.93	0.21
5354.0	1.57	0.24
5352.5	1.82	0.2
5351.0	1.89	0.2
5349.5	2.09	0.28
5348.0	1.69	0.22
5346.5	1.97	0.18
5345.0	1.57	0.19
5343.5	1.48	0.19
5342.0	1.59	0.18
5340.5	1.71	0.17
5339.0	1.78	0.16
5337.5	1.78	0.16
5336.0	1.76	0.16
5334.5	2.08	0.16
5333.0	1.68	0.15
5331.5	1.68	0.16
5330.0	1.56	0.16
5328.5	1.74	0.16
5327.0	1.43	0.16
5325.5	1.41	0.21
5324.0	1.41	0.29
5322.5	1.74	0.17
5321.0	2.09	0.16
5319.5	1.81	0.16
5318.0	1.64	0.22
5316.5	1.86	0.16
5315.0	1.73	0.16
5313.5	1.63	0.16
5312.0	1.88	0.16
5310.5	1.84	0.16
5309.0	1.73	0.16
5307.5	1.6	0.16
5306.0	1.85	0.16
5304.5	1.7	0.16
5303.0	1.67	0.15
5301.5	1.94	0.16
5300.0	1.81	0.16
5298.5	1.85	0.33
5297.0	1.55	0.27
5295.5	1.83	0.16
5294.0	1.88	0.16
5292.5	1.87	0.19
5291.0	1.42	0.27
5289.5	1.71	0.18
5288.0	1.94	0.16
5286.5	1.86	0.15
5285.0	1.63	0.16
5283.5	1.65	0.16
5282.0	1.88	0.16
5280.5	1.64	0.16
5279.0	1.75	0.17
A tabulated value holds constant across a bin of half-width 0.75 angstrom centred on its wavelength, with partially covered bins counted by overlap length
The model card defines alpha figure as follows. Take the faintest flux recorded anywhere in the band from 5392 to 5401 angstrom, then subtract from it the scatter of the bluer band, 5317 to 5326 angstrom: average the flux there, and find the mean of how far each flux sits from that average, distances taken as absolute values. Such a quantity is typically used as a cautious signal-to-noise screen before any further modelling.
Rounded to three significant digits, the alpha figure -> 1.39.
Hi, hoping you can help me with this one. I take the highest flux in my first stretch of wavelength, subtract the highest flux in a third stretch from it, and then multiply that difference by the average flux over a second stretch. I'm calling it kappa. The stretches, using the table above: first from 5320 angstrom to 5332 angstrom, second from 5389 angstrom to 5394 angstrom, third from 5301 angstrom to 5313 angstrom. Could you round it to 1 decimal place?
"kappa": 0.3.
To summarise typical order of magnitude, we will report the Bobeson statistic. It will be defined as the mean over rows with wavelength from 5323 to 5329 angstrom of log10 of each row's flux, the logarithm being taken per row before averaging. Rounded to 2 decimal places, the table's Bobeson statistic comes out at 0.17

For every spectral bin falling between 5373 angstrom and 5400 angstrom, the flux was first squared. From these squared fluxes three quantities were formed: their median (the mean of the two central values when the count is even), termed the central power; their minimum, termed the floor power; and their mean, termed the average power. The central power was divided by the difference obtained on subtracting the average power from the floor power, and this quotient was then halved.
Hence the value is -1.8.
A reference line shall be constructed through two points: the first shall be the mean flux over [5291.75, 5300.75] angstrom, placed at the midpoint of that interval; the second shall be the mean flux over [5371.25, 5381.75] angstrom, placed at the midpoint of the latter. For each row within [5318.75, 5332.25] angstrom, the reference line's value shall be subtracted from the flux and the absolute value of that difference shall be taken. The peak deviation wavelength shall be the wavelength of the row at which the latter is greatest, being 5324.0 angstrom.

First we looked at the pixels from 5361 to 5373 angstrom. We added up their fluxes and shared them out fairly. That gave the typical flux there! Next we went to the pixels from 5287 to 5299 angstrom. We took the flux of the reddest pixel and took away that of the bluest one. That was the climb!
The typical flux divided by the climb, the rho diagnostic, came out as -19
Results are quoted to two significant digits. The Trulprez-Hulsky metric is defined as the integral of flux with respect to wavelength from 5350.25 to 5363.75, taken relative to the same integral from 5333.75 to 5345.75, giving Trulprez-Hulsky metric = 1.2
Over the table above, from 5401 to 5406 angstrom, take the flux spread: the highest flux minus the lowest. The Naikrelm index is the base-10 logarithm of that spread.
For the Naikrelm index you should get -0.62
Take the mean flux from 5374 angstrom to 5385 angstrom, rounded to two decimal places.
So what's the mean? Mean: 1.82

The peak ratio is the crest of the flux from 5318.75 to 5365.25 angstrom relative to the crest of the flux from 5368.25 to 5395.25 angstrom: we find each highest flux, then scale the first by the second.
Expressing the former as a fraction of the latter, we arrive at 0.82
